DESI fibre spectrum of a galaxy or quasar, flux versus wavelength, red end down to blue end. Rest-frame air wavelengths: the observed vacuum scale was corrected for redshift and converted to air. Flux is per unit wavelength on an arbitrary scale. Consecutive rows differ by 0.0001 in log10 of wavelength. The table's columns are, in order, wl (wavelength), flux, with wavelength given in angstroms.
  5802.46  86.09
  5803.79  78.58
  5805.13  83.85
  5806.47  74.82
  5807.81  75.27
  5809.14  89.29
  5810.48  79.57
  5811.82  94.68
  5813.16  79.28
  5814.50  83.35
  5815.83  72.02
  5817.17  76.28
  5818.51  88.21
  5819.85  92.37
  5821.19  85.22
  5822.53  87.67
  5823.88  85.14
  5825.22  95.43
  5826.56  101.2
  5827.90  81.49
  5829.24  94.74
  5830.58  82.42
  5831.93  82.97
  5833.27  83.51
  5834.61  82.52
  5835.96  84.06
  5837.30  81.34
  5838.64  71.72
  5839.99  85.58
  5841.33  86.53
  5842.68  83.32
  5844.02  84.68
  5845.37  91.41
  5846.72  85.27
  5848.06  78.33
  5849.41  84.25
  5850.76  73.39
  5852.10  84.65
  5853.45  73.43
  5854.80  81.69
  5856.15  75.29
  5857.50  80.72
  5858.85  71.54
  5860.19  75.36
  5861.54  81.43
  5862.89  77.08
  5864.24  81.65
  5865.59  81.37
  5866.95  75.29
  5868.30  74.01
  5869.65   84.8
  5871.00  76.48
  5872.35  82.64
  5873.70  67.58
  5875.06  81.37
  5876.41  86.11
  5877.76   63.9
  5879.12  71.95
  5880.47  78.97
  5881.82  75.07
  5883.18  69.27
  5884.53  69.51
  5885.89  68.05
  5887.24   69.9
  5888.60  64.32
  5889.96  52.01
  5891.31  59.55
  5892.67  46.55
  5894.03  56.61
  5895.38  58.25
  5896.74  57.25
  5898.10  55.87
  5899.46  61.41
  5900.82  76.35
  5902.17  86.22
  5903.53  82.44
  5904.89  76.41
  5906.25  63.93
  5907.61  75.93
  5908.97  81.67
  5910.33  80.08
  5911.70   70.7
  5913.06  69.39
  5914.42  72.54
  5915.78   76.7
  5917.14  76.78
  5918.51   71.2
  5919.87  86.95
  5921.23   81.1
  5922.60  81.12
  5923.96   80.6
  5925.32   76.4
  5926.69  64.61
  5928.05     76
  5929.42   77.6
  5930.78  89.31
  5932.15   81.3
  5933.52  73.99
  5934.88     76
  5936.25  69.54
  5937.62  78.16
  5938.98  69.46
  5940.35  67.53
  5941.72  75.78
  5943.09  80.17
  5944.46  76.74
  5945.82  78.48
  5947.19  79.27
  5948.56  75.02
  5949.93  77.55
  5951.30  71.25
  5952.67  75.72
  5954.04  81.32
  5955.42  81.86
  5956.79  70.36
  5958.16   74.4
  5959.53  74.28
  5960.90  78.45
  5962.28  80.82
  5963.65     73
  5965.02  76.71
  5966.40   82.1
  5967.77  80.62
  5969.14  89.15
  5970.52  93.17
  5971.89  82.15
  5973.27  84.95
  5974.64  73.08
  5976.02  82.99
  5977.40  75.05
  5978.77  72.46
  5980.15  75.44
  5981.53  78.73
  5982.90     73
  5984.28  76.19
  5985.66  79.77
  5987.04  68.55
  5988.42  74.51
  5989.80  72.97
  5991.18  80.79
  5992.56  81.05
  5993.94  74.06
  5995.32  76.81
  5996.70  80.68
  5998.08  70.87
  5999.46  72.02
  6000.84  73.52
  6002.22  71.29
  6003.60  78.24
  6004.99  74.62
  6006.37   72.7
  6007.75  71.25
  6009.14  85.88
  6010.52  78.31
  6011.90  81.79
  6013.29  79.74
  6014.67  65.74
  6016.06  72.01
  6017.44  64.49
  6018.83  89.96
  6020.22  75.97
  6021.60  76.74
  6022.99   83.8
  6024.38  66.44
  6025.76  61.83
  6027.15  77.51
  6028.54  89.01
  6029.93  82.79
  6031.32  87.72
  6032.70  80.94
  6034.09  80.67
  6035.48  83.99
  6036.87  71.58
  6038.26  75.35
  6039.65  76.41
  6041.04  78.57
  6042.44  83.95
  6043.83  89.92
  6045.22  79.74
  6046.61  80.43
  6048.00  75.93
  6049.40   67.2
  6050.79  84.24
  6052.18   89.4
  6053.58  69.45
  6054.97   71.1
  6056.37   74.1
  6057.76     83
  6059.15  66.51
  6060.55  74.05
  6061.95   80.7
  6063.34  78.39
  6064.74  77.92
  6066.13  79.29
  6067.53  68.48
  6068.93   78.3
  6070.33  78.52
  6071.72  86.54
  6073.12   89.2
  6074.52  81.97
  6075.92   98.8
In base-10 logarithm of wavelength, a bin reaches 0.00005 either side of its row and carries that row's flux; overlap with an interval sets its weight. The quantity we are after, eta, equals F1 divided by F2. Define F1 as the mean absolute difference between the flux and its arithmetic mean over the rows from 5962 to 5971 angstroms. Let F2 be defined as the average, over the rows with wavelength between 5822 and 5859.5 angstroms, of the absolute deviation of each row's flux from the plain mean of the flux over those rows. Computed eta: 1.1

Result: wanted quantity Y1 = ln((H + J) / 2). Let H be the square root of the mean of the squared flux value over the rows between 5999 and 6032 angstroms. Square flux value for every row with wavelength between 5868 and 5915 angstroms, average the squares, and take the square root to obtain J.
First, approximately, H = 77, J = 71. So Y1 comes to 4.30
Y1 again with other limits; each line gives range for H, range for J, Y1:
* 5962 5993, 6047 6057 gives 4.35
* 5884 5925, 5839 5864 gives 4.33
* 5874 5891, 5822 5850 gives 4.36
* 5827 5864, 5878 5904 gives 4.31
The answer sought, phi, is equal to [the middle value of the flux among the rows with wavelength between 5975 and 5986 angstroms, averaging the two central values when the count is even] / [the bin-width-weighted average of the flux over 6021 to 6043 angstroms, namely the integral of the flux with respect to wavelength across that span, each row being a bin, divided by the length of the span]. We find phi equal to 0.97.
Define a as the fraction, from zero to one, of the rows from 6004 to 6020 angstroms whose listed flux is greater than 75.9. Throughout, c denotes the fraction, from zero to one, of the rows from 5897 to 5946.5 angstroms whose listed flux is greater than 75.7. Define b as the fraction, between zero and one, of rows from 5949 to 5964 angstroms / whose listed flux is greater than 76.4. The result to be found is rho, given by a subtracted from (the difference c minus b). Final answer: -0.2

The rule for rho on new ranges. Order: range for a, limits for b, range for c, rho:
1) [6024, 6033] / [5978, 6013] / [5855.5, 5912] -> -0.7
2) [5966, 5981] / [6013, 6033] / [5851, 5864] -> -0.7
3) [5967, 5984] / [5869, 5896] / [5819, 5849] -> 0.1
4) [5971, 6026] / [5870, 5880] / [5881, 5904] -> -0.9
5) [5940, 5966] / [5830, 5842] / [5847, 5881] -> -0.8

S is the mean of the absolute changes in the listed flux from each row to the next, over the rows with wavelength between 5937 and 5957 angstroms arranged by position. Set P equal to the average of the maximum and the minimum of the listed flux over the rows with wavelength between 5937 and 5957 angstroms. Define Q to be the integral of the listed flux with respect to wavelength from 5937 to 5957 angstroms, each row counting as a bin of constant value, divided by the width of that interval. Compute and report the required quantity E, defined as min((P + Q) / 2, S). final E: 4.6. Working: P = 75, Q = 76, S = 4.6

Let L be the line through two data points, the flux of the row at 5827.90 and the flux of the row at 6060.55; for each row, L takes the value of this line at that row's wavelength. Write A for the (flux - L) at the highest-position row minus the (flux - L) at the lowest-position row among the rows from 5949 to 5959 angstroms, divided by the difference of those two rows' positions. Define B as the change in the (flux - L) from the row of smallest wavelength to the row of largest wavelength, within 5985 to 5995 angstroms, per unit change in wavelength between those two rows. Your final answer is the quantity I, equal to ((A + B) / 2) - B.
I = 0.2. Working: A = -0.35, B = -0.7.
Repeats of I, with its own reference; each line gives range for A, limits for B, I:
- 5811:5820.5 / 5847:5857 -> 0.0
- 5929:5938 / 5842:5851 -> 0.6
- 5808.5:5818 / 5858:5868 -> -1.0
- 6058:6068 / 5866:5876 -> -0.3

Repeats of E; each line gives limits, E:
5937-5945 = 5.3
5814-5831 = 8.8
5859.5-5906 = 6.8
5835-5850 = 5.7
